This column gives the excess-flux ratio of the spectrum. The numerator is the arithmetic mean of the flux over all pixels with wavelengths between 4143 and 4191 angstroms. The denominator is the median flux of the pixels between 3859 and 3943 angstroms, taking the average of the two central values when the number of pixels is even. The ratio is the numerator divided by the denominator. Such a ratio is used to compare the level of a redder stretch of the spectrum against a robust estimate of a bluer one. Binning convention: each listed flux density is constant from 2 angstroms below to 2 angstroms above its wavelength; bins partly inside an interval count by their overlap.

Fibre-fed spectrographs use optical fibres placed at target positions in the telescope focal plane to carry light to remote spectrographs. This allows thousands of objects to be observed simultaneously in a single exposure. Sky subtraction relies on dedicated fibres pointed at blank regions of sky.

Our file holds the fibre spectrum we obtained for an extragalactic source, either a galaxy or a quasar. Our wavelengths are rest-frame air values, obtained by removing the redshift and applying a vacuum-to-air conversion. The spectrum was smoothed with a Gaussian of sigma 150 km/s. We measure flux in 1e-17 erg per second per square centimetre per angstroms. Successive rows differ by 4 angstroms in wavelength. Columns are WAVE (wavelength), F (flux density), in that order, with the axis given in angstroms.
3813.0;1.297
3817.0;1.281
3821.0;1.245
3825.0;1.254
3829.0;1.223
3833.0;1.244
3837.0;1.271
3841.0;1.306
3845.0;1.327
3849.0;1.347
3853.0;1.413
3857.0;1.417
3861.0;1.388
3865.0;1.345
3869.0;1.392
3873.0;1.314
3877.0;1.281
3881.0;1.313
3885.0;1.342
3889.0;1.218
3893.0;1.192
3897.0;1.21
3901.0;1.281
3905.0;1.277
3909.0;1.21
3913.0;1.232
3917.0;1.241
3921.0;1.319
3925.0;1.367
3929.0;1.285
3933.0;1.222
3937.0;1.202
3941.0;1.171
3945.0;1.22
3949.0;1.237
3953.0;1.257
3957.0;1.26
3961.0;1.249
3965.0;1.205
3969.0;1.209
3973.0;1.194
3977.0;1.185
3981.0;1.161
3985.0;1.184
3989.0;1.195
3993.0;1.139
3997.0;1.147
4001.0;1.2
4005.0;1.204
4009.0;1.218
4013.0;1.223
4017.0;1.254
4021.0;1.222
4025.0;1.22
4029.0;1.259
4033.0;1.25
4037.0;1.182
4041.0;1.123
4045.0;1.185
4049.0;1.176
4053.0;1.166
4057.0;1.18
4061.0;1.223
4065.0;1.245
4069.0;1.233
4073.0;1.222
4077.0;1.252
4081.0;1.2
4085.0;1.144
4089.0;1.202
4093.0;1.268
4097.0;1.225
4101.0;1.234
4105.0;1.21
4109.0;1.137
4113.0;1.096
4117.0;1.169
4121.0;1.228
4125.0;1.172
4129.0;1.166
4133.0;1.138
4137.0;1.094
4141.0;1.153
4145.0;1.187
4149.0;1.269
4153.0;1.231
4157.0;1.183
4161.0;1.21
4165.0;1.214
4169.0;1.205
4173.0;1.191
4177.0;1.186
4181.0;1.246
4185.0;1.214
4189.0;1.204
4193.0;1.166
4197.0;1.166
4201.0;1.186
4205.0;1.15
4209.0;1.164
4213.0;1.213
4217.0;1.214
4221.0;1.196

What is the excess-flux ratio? 0.946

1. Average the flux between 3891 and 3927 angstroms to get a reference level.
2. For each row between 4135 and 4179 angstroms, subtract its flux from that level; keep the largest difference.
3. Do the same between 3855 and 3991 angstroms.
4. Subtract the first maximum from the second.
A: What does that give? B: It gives -0.067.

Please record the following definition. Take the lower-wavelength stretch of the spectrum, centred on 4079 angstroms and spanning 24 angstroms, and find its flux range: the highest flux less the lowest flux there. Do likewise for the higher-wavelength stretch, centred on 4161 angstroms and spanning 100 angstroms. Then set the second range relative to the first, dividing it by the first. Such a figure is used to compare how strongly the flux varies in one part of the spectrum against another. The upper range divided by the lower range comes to 1.6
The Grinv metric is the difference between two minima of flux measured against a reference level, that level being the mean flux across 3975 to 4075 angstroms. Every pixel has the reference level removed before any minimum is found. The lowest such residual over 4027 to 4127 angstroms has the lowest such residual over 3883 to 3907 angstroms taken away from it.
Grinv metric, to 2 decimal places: -0.10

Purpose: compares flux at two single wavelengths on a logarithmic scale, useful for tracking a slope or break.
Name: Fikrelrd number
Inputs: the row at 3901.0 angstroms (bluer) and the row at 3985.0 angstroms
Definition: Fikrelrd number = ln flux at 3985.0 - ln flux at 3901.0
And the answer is -0.08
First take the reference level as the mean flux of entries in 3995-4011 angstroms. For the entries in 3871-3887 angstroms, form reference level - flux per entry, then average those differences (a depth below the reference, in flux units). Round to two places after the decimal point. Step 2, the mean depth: -0.12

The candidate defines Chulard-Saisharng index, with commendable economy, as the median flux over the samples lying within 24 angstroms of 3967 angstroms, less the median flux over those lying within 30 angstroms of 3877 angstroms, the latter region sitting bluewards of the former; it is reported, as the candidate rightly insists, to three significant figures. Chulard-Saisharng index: -0.107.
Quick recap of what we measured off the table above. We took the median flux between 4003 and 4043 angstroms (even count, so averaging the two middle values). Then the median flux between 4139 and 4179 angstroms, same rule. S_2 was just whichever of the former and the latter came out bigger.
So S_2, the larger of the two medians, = 1.22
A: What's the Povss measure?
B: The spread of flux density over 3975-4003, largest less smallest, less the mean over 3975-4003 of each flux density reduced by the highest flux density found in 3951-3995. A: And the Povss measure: 0.15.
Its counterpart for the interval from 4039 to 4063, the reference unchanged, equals 0.18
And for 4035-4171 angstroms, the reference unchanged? 0.24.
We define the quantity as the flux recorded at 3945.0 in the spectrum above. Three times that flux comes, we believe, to 3.66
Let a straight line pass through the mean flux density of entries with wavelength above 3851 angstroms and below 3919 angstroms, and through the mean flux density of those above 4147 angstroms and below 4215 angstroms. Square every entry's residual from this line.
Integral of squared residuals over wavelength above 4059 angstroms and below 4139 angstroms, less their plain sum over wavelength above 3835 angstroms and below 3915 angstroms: 0.176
